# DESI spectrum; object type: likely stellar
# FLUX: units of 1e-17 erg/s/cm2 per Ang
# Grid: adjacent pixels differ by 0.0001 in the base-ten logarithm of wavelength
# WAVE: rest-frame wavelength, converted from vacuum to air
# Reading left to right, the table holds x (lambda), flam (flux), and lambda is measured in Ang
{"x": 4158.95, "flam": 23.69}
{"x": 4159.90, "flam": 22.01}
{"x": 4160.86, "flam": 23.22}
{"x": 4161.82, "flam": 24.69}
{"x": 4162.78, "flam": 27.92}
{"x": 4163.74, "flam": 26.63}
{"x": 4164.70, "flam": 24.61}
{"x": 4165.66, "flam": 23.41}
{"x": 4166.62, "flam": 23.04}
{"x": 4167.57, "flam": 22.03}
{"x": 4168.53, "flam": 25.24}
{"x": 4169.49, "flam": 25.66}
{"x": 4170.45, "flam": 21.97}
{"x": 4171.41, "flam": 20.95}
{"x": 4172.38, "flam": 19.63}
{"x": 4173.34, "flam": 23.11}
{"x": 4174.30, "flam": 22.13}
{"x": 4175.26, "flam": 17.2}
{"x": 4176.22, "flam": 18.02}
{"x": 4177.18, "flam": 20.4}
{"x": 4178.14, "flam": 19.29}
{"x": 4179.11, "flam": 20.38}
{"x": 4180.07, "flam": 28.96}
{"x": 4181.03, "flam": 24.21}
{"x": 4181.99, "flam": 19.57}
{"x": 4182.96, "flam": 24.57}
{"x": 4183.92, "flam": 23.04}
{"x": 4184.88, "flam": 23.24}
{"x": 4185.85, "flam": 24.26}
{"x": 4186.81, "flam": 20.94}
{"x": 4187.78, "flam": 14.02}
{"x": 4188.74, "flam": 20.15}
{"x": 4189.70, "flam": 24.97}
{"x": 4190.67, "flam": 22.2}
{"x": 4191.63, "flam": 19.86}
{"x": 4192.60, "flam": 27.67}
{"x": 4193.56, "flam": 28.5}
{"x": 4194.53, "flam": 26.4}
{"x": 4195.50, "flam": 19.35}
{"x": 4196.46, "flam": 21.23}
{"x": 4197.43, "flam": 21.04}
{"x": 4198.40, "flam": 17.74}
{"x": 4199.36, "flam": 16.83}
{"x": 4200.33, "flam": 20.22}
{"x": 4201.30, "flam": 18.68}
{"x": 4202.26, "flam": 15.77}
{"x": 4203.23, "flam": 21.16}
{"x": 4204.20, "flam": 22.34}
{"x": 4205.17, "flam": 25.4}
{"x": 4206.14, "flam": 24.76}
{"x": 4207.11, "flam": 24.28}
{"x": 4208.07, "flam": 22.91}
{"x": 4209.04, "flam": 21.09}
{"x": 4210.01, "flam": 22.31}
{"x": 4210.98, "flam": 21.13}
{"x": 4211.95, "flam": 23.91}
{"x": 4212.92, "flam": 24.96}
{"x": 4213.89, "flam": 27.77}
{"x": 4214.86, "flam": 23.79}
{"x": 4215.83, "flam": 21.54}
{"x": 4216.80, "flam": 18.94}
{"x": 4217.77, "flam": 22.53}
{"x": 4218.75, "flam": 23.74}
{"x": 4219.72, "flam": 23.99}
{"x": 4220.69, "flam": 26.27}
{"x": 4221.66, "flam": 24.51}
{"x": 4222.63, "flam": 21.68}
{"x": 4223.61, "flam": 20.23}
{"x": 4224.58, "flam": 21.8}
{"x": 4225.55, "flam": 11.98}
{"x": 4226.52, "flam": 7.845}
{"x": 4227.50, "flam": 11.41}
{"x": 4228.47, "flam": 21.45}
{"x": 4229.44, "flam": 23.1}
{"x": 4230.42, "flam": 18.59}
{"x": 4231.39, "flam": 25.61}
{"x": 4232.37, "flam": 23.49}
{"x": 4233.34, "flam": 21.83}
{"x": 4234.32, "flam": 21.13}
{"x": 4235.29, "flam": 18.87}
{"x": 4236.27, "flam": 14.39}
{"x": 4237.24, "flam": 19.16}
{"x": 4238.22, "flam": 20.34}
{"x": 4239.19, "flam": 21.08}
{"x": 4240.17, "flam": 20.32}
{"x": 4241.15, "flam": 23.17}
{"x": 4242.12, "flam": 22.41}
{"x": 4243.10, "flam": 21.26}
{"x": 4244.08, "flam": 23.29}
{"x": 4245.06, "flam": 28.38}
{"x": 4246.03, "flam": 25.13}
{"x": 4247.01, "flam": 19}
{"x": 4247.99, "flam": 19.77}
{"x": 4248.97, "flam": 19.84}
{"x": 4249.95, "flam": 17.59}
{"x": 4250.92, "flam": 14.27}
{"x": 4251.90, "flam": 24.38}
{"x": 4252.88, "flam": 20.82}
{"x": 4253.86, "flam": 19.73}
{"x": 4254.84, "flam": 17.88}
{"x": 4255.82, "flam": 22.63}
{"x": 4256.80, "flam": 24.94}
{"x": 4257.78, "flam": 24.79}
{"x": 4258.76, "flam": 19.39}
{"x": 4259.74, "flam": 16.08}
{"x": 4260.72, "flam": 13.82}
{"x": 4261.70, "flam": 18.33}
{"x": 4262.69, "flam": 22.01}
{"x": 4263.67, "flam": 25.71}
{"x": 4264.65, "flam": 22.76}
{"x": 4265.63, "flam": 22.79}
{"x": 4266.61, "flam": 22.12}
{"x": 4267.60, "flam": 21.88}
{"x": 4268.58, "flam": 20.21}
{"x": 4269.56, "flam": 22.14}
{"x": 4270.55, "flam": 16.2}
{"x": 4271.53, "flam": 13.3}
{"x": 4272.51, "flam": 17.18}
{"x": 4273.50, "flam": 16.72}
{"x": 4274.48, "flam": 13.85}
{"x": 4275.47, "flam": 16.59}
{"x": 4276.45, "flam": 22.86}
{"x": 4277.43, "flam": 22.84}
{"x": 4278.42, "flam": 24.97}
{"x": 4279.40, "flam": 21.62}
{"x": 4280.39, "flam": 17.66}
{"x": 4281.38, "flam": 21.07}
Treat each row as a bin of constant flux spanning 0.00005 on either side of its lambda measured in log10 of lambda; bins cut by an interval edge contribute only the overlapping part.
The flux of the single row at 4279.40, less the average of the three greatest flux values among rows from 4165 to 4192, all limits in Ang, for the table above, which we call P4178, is -5.0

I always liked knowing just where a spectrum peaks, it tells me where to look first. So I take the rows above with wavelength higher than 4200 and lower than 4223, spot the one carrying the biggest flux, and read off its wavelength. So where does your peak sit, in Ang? 4213.89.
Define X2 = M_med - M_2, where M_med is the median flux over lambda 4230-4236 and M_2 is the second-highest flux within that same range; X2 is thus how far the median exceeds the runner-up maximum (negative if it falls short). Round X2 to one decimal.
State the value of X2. -2.0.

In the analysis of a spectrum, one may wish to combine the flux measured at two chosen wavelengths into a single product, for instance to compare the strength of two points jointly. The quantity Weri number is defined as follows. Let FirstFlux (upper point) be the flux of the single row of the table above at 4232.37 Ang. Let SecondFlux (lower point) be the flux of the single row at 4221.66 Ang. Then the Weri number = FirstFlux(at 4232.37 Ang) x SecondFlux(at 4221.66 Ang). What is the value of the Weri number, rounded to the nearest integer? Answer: 576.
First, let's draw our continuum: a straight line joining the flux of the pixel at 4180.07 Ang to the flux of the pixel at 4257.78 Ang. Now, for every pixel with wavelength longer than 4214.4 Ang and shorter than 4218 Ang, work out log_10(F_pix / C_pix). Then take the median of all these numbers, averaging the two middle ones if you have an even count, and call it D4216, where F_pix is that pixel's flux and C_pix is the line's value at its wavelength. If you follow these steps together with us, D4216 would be -0.088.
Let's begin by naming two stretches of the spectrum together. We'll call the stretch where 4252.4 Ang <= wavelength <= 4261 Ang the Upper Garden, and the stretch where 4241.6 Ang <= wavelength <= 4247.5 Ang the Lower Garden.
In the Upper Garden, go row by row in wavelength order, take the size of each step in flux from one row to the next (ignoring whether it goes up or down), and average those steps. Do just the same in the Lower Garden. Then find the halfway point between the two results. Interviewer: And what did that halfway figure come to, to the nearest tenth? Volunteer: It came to 3.1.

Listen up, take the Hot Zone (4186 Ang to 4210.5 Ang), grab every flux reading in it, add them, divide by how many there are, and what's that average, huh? 21.6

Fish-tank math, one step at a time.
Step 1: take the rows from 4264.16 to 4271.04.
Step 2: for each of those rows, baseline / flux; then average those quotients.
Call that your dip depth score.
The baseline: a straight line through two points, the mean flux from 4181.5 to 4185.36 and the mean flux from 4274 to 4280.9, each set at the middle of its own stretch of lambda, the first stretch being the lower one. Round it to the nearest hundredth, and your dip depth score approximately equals 0.97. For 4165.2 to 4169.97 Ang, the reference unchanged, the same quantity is 0.97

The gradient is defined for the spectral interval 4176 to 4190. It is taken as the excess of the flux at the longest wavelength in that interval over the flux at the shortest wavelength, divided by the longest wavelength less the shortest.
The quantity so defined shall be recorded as 0.5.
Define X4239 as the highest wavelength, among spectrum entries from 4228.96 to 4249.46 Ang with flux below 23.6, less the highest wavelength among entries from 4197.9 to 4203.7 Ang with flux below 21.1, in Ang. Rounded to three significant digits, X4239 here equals 46.7 Ang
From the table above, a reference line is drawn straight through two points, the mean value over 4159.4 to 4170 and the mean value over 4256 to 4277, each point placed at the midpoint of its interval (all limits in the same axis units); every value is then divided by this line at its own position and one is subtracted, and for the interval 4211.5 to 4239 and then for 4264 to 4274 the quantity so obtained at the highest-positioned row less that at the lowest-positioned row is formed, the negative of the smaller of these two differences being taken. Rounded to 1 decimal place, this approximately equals 0.3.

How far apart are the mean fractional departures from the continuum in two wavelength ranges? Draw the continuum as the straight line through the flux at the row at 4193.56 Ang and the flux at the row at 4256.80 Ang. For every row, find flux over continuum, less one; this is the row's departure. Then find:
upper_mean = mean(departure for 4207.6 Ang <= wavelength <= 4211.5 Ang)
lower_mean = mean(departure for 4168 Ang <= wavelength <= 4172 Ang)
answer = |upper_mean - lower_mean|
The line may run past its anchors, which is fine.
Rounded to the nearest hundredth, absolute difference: 0.01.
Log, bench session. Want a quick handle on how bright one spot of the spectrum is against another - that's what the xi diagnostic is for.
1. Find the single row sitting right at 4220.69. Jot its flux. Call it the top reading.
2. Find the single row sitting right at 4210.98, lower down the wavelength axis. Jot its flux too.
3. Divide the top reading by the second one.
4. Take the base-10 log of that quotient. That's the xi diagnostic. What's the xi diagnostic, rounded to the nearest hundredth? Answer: 0.09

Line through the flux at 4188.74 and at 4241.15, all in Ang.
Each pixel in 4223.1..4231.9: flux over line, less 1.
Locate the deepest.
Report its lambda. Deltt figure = 4226.52 Ang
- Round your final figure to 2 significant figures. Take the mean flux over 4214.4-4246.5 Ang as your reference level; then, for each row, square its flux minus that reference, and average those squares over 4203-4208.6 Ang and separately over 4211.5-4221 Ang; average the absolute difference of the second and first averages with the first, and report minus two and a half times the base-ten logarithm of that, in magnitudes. -2.0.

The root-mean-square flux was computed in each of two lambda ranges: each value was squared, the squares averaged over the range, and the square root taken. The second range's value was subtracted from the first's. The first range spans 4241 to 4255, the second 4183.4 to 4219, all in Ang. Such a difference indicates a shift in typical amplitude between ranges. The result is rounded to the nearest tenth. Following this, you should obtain -1.0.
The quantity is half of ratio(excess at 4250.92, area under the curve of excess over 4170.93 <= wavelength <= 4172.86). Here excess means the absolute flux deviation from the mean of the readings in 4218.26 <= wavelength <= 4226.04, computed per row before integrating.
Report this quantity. 1.3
